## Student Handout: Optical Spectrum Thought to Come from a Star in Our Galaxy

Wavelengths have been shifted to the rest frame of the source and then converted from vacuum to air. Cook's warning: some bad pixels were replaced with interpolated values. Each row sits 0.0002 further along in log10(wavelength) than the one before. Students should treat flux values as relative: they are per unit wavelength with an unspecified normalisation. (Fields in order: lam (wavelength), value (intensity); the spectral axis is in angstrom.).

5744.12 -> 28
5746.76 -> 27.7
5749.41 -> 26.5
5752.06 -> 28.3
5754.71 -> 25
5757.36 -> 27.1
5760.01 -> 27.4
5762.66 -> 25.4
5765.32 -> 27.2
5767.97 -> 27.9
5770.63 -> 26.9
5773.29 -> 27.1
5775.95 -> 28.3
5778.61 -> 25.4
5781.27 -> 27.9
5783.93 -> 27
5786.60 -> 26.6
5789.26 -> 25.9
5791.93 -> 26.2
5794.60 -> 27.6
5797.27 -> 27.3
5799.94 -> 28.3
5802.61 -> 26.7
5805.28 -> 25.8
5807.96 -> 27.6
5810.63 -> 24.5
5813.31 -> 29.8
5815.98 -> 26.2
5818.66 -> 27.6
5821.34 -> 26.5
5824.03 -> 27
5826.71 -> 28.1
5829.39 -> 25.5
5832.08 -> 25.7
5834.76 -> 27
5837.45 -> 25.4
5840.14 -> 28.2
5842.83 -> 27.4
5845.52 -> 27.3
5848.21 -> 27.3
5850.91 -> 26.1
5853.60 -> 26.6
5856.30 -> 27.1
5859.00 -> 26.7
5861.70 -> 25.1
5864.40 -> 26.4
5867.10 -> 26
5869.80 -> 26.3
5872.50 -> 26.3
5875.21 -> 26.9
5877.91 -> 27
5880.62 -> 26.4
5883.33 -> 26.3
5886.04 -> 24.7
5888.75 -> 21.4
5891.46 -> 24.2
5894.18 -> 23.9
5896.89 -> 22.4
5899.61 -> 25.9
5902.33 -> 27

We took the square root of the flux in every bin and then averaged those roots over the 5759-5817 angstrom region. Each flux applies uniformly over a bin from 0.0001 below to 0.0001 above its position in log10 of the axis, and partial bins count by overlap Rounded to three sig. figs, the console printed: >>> 5.19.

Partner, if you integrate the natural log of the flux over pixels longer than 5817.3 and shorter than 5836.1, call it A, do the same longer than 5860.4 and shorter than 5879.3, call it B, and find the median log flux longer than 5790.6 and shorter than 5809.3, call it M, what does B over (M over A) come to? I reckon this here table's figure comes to 1155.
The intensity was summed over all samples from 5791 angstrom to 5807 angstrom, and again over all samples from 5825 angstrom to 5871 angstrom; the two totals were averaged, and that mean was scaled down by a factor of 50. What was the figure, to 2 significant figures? 6.1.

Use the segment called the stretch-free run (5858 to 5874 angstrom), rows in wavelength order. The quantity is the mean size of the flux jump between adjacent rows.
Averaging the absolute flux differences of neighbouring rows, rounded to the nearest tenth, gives 0.7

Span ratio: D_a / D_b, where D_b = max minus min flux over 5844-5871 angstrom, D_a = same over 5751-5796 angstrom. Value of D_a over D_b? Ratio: 1.50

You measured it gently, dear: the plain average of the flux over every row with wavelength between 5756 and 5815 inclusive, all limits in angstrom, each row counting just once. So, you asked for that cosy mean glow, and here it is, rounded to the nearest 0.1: 27.0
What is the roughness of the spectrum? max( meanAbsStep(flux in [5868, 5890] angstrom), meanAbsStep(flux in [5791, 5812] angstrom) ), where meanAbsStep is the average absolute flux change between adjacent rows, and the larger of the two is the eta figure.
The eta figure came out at 1.4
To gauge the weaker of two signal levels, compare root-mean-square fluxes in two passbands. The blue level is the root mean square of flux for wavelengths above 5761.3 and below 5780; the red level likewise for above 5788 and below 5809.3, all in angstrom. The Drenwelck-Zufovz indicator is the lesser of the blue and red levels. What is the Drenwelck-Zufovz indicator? 26.9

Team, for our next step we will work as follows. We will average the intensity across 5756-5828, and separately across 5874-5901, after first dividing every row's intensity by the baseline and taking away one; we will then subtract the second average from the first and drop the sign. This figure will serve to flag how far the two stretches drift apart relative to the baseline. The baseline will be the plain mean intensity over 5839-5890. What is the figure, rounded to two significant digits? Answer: 0.080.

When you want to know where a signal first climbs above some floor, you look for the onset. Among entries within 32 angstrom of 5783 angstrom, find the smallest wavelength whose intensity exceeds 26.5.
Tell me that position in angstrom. 5752.06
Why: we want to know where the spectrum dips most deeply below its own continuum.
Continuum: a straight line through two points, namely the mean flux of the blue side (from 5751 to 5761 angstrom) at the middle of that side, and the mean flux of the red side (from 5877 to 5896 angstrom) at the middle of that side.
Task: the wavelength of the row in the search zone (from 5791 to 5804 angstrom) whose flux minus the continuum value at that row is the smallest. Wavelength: 5791.93 angstrom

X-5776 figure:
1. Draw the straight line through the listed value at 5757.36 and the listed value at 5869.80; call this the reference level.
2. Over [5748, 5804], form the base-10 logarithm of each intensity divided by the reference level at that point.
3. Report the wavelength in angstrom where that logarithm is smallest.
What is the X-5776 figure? 5754.71 angstrom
